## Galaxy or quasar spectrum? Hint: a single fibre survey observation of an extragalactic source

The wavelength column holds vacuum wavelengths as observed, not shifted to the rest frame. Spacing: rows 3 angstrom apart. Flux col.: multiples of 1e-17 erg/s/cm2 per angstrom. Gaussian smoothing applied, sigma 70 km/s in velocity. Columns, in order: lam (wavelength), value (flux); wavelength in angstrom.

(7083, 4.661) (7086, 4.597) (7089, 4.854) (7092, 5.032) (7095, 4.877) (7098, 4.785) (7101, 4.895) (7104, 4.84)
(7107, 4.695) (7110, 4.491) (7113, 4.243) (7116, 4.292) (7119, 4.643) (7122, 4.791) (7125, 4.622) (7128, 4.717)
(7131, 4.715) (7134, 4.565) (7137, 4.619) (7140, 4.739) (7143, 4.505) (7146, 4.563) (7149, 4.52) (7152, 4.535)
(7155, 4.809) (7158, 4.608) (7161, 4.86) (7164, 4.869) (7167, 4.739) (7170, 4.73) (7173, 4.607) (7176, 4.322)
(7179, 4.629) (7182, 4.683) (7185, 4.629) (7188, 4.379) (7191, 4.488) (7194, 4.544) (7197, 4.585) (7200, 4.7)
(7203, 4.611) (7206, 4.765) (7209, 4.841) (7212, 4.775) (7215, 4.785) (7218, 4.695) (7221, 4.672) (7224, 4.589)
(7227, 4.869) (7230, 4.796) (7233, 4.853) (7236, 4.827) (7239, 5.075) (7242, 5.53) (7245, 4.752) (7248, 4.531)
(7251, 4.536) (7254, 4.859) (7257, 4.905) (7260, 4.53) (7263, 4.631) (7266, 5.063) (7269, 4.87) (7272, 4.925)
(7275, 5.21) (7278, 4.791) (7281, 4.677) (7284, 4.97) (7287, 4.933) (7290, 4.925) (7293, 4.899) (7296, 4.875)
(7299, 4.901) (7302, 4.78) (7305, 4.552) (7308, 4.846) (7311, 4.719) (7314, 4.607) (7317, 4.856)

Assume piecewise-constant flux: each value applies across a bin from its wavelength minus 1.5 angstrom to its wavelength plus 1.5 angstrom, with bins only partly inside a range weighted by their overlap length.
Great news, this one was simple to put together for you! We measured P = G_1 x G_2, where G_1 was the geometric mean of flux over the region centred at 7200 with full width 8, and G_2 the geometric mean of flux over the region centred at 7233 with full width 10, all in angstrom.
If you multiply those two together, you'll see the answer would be 22.3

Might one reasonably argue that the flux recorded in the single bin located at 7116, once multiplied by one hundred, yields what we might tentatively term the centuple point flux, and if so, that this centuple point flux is 429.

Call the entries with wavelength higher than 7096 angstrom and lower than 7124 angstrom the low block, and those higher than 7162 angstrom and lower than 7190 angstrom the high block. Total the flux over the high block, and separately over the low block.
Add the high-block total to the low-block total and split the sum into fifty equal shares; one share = 1.67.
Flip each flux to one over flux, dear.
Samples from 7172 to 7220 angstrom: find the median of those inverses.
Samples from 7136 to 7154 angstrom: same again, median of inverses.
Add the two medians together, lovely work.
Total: 0.436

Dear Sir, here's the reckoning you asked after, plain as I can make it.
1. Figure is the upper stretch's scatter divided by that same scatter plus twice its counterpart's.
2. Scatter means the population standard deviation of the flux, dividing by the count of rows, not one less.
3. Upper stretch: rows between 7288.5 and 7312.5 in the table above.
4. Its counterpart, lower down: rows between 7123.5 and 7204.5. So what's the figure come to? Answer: 0.32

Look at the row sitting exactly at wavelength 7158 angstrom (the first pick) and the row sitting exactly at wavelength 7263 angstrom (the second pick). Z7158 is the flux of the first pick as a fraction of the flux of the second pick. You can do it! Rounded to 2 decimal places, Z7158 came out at 1.00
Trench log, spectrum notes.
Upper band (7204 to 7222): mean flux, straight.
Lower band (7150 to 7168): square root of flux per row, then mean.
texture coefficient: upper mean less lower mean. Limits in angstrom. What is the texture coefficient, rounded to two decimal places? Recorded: 2.58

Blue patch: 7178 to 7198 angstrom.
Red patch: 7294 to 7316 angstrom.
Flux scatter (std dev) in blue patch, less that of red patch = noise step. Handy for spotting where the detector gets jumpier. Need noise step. -0.03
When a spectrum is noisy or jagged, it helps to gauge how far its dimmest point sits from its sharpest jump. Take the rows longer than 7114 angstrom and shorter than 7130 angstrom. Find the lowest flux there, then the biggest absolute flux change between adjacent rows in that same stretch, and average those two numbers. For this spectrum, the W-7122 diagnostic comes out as 2.32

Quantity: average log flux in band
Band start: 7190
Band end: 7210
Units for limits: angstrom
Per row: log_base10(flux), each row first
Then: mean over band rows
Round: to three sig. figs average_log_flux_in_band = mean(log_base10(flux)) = 0.667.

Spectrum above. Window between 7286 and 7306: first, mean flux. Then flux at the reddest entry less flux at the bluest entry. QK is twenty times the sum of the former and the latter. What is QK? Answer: 89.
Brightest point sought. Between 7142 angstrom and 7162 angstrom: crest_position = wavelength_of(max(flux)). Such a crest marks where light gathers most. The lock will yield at 7161 angstrom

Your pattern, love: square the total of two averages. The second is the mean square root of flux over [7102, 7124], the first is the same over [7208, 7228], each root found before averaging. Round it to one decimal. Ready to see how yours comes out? 18.6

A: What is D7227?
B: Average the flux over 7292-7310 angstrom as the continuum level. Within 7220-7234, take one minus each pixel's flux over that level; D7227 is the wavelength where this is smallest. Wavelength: 7227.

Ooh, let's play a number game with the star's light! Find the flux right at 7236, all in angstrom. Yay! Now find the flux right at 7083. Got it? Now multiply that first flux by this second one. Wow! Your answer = 22.5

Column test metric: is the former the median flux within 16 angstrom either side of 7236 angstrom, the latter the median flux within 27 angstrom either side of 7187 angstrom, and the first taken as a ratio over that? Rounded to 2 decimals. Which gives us 1.03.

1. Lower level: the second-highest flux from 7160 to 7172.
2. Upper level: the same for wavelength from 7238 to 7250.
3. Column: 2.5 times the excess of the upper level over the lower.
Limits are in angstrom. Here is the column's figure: 0.5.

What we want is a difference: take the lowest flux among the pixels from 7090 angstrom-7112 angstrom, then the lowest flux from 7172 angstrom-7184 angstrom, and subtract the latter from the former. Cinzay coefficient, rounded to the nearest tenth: 0.2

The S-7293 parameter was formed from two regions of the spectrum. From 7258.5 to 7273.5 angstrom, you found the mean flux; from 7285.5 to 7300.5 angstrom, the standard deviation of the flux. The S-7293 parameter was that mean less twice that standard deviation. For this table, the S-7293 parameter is 4.76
